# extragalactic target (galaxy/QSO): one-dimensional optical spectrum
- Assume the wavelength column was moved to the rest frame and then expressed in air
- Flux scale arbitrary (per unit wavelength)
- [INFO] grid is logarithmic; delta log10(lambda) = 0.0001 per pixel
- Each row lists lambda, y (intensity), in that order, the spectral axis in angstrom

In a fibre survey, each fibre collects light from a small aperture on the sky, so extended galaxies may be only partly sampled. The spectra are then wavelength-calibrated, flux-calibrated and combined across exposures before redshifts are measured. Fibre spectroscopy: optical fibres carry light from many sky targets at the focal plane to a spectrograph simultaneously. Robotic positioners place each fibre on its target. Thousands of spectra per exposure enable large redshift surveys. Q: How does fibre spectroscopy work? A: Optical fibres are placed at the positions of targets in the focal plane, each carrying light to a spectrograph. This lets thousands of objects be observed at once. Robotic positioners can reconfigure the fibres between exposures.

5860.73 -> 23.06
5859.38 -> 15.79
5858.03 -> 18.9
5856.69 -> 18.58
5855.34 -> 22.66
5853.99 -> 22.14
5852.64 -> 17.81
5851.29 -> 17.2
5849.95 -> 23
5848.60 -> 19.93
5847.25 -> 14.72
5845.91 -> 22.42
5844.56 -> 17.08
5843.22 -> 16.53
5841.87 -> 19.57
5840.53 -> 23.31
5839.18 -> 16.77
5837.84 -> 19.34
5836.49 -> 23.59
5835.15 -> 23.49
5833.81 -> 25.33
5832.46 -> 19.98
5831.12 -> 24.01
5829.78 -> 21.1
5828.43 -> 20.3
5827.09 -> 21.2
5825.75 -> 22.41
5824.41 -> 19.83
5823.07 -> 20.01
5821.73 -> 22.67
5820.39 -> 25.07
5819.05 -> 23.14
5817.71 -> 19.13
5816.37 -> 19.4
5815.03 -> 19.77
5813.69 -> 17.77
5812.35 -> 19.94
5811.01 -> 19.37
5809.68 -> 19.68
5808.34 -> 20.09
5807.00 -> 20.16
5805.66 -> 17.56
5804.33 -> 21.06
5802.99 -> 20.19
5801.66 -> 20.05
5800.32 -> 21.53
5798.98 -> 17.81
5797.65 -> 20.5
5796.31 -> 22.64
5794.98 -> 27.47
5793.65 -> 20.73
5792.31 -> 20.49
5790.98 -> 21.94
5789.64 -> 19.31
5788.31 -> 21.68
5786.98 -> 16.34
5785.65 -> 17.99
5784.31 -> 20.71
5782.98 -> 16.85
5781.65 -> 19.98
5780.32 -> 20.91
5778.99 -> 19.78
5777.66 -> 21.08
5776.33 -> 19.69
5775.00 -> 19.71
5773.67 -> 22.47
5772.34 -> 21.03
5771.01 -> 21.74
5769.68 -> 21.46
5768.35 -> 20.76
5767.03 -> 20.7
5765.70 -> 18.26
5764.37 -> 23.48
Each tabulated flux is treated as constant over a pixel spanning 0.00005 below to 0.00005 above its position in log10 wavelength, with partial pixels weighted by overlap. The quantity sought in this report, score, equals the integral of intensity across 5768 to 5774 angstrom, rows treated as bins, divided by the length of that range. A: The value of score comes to 21.5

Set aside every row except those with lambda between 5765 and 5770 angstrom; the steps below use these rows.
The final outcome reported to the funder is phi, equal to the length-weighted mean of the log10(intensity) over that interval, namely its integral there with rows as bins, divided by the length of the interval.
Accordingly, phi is 1.31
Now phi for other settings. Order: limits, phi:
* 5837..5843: 1.29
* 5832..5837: 1.36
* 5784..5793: 1.29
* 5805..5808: 1.28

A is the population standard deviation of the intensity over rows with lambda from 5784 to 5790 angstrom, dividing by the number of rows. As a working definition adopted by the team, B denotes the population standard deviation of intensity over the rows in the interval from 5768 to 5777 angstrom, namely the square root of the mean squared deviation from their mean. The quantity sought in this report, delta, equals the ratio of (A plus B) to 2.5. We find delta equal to 1.14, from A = 1.9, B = 1.0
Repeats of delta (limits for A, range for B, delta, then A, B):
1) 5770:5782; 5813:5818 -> 0.68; 0.9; 0.8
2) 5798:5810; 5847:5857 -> 1.61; 1.2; 2.8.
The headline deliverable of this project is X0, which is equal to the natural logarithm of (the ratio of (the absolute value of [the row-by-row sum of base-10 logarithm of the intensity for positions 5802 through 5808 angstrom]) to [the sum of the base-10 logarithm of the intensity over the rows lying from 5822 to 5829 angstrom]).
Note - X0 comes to -0.2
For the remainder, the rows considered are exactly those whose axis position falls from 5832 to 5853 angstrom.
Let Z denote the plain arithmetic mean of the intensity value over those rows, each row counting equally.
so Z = 20.0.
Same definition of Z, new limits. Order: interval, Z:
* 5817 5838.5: 21.9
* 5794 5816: 20.3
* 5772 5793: 20.0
